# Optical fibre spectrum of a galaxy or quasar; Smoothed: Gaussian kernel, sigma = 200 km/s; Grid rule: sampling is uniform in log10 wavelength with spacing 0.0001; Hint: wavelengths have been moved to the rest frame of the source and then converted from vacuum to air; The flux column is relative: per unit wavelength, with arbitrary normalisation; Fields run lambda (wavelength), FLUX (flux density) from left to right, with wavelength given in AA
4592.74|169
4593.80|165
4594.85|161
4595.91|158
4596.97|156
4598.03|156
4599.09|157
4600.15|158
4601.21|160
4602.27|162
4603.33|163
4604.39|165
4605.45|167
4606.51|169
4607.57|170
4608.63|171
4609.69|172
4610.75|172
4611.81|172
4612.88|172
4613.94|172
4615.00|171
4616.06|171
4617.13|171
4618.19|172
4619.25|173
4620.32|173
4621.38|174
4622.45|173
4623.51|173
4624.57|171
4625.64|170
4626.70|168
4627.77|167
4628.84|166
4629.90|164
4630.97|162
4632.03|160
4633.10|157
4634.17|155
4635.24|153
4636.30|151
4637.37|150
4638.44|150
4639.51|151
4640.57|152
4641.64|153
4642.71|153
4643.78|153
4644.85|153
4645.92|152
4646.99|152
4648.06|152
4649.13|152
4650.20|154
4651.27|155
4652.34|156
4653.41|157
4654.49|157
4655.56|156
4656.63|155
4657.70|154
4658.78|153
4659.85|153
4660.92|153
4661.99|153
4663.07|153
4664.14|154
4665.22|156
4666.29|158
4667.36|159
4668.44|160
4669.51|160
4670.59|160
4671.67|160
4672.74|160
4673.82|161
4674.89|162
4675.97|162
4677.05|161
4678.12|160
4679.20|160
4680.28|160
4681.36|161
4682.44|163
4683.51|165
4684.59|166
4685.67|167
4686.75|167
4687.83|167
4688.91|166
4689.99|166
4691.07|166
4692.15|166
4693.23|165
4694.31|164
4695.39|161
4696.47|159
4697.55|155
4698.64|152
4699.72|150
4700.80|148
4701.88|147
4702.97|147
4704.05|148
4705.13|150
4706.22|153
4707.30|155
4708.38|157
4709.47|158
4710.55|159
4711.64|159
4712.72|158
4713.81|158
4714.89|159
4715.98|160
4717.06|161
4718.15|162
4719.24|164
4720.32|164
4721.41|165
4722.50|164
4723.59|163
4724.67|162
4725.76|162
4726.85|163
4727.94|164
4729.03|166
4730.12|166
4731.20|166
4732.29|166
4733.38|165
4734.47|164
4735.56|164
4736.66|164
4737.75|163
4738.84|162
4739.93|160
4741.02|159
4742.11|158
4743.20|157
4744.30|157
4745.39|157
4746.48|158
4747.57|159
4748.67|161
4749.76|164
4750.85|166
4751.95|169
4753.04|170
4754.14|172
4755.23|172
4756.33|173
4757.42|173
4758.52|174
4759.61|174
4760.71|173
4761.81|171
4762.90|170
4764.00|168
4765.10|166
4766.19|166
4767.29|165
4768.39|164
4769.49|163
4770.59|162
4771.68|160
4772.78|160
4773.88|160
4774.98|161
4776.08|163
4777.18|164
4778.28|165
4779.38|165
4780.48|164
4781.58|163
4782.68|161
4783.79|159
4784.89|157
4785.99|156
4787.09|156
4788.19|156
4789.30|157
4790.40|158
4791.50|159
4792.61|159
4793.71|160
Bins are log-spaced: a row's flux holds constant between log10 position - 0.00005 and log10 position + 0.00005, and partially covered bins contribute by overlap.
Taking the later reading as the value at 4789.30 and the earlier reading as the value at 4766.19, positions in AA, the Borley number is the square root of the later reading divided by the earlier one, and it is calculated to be 0.97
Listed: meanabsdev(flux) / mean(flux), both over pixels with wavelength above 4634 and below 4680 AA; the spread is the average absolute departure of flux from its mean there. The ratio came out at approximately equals 0.020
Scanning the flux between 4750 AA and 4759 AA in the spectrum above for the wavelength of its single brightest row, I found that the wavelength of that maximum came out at 4758.52 AA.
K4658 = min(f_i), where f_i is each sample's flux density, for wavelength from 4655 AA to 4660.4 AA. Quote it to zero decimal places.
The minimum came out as 153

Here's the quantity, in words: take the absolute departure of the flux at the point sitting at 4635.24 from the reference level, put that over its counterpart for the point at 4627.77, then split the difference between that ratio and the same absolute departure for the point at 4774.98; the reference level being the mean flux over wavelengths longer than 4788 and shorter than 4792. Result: 2.0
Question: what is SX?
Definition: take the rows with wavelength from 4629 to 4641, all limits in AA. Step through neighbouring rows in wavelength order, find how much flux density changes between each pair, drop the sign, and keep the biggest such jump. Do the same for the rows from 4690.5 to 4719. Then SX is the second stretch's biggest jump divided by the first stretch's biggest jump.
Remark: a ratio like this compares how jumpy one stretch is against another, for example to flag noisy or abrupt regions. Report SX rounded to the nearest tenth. 1.3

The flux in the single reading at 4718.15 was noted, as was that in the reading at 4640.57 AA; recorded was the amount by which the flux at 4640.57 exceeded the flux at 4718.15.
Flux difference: -10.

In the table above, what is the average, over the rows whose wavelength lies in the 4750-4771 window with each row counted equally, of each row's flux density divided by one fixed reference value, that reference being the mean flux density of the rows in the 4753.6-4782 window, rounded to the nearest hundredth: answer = 1.01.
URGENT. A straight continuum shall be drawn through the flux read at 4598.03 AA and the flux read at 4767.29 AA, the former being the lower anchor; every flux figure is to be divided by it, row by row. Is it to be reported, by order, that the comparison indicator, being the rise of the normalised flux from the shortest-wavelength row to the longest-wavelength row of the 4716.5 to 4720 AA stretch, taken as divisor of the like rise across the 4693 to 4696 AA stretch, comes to -1.4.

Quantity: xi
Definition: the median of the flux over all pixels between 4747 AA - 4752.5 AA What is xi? 164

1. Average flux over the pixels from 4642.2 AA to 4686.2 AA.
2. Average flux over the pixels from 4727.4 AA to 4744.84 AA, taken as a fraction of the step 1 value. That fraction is 1.03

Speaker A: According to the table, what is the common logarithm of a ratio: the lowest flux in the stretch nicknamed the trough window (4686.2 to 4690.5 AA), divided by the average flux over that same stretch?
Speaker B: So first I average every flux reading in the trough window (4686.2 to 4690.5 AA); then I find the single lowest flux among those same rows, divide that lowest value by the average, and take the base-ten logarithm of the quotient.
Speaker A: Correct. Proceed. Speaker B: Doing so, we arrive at -0.001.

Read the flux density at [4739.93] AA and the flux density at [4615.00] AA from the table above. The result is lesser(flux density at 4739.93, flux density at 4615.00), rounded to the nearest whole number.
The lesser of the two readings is 160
